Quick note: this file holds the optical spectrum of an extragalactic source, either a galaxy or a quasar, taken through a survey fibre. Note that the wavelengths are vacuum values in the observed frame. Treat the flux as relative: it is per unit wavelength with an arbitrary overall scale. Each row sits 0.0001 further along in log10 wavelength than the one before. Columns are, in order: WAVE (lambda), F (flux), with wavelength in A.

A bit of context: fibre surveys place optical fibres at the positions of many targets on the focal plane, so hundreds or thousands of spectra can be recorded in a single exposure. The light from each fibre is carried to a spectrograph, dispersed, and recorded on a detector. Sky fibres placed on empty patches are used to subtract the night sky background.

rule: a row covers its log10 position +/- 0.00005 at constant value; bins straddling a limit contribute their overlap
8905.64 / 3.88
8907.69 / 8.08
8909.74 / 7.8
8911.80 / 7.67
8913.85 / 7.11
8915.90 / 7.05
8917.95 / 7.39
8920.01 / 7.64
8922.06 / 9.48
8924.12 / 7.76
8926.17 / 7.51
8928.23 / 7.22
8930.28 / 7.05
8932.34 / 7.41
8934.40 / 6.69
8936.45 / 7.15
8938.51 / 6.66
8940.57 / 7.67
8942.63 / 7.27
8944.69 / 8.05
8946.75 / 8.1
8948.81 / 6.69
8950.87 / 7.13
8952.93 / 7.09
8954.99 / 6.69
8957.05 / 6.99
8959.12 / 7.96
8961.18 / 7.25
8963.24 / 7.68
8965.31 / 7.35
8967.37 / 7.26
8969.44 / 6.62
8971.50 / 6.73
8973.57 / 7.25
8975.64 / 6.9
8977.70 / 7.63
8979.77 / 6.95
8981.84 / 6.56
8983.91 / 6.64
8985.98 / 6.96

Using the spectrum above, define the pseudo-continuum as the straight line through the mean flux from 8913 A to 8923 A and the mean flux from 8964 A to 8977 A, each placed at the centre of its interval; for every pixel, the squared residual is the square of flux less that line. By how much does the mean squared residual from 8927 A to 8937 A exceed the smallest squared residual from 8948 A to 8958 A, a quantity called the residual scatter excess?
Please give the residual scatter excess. 0.22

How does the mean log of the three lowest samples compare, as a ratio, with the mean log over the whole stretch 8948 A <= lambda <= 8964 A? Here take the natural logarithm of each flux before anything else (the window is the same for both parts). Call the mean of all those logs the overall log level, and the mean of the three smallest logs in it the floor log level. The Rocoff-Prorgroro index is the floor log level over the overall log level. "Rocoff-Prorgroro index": 0.972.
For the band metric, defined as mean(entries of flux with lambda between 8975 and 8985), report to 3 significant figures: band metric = 6.94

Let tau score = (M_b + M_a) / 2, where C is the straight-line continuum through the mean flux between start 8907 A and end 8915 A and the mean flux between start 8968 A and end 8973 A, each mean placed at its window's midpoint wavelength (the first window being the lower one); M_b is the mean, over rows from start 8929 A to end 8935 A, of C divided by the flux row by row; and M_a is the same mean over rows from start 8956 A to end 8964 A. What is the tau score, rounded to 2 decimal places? 0.98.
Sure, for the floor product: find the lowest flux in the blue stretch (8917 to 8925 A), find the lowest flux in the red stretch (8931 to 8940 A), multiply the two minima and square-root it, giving 7.0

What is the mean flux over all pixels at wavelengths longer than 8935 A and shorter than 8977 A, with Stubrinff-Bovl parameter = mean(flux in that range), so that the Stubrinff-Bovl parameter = 7.22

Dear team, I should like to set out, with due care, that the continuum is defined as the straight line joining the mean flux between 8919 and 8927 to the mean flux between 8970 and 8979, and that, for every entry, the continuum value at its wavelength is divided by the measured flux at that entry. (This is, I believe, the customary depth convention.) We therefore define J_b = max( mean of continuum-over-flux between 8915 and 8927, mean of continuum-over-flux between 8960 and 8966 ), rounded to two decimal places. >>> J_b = 1.05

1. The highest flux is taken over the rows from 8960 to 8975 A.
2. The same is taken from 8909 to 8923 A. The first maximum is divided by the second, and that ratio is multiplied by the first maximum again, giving 6.2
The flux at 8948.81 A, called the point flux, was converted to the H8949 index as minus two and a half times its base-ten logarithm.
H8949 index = -2.06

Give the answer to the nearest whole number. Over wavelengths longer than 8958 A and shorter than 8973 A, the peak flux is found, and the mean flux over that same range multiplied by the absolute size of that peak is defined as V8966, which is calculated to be 58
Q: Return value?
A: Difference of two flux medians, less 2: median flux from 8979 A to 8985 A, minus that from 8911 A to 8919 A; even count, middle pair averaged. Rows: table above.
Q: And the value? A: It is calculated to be -2.61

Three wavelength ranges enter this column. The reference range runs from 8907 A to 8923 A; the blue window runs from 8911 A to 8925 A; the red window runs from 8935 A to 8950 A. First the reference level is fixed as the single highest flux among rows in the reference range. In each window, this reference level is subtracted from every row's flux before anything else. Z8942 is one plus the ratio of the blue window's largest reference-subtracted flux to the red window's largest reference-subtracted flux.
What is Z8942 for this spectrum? 1.0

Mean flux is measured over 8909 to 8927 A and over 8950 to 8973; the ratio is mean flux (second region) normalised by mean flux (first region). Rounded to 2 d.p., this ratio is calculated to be 0.93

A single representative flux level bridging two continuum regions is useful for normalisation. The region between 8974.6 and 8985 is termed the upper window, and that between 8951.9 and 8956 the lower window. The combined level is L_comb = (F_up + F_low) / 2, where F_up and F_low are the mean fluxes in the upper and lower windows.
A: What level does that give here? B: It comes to 6.91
